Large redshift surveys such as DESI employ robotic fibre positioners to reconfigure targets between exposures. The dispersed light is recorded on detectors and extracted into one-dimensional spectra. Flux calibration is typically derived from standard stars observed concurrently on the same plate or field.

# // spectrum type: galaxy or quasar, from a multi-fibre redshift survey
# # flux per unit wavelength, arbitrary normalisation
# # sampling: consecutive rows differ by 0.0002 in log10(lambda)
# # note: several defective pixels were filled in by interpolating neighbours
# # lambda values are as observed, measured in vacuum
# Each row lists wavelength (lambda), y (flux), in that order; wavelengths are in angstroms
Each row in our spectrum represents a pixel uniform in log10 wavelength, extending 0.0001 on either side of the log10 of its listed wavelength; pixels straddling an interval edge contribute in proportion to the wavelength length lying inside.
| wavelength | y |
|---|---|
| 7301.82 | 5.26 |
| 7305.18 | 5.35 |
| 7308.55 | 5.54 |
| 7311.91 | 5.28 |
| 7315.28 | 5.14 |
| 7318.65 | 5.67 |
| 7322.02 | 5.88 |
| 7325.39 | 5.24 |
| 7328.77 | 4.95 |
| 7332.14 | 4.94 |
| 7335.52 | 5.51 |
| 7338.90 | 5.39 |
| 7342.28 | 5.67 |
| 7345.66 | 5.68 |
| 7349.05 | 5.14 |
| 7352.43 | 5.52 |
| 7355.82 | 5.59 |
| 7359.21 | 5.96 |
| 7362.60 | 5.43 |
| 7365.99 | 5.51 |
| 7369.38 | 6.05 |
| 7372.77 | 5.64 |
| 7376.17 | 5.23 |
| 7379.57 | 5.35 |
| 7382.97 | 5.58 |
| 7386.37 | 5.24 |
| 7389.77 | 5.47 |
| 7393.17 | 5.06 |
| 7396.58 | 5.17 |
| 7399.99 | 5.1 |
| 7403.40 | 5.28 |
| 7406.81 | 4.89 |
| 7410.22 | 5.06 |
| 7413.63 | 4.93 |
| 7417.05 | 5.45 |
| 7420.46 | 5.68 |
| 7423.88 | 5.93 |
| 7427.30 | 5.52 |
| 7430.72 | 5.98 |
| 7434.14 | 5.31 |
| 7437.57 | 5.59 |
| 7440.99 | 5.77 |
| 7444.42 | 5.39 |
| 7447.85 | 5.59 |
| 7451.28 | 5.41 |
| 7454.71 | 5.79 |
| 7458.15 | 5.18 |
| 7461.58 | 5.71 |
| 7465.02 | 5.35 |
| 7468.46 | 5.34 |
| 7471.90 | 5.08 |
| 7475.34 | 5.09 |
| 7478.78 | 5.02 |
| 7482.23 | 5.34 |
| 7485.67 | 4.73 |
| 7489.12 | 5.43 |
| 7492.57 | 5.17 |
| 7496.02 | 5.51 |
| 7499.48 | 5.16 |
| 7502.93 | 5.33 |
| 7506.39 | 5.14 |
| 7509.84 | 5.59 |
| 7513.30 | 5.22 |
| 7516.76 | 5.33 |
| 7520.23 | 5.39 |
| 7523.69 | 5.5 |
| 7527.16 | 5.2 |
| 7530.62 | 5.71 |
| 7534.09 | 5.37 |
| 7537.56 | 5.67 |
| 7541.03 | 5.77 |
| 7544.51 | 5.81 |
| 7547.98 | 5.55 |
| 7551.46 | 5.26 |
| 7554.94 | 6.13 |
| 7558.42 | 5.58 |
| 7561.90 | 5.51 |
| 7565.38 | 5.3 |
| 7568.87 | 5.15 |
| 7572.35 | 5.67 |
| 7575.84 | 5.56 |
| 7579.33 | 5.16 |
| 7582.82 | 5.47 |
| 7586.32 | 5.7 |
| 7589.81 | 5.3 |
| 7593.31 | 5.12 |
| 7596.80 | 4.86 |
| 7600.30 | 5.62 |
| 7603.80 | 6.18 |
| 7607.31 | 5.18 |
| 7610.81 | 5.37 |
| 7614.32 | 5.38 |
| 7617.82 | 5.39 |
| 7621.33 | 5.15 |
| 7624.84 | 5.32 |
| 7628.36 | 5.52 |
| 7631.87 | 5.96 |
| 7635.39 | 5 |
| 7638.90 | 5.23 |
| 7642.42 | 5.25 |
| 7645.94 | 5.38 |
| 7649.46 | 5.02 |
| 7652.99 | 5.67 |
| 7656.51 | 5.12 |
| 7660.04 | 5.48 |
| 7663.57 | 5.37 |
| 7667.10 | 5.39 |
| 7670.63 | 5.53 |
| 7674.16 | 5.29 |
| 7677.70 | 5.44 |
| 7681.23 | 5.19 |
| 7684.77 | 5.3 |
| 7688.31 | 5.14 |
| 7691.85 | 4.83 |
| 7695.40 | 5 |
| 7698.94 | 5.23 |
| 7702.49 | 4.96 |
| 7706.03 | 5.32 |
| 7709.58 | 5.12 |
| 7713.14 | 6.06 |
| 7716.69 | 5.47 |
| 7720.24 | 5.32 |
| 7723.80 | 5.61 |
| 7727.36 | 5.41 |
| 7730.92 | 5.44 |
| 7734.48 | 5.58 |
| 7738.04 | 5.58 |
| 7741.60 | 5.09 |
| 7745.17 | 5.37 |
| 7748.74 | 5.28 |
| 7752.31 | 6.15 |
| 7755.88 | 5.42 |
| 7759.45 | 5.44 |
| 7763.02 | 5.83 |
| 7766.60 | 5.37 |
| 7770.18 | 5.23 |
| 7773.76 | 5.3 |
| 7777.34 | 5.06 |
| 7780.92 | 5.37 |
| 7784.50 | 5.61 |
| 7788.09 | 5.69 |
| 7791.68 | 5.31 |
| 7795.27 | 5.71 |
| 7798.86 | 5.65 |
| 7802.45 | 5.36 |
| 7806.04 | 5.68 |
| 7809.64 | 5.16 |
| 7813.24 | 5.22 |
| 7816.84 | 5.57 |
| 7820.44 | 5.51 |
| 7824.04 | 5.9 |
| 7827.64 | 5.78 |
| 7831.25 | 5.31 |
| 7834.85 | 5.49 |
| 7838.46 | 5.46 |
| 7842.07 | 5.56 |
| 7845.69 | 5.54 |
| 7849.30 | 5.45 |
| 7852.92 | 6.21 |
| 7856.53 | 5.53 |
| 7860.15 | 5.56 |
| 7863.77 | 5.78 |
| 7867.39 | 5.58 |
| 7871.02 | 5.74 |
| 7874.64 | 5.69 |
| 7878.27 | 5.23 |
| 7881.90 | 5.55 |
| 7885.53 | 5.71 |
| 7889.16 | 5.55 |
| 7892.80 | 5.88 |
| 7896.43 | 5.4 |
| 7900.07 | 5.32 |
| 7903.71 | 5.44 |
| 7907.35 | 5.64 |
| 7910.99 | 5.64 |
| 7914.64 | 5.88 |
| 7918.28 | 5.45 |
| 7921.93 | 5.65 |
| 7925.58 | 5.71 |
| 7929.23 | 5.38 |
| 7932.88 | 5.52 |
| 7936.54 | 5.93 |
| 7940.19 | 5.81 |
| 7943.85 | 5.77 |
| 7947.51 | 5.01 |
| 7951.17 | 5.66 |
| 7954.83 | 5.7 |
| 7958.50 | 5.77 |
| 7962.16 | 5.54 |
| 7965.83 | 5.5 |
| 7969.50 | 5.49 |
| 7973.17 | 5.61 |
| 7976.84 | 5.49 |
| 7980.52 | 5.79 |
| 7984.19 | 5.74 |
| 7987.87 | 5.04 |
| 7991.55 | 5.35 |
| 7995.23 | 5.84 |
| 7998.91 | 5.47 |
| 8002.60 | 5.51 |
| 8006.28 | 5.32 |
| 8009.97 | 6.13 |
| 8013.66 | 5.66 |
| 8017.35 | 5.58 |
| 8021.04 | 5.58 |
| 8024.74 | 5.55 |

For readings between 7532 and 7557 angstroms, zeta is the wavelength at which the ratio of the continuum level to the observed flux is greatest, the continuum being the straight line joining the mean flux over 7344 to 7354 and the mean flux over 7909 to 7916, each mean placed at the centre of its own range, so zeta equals 7551.46 angstroms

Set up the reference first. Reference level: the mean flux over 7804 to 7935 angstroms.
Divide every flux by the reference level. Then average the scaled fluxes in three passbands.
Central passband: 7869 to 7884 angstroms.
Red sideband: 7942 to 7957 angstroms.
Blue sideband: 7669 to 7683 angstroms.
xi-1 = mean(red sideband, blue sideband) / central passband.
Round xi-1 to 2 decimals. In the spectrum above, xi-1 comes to 0.98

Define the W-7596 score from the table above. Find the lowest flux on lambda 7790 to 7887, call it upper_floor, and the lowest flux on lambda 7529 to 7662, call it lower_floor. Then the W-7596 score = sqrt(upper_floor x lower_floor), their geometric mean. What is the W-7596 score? 5.01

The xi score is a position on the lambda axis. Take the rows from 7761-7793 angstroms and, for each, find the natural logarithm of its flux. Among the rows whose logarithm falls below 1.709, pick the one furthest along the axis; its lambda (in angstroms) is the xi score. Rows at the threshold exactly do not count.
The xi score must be 7791.68 angstroms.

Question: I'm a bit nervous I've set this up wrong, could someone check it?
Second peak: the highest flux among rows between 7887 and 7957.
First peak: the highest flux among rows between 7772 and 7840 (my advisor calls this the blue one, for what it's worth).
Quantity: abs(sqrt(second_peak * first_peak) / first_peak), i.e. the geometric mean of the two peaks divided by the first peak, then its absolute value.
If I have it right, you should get 1.00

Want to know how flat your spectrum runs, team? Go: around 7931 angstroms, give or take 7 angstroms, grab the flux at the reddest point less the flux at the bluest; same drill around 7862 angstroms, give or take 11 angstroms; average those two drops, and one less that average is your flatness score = 1.1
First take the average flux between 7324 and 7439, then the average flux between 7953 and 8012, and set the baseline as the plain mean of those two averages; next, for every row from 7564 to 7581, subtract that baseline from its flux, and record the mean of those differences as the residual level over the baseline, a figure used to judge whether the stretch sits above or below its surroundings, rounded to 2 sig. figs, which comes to -0.13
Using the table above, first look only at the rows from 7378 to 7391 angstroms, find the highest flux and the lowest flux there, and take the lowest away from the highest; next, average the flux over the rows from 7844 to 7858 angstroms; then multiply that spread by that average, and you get 1.9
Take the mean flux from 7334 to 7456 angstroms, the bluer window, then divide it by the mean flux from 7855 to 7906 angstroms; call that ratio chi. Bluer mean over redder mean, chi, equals 0.982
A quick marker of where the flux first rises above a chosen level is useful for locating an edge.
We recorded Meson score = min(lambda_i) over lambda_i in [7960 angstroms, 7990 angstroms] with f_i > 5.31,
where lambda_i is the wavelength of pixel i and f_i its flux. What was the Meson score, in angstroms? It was 7962.16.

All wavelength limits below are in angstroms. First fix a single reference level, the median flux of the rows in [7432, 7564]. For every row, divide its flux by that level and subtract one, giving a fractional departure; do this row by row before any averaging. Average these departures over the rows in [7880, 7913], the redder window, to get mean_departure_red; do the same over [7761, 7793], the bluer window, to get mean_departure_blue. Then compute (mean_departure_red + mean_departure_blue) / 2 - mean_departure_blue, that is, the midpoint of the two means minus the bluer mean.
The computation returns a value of 0.014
